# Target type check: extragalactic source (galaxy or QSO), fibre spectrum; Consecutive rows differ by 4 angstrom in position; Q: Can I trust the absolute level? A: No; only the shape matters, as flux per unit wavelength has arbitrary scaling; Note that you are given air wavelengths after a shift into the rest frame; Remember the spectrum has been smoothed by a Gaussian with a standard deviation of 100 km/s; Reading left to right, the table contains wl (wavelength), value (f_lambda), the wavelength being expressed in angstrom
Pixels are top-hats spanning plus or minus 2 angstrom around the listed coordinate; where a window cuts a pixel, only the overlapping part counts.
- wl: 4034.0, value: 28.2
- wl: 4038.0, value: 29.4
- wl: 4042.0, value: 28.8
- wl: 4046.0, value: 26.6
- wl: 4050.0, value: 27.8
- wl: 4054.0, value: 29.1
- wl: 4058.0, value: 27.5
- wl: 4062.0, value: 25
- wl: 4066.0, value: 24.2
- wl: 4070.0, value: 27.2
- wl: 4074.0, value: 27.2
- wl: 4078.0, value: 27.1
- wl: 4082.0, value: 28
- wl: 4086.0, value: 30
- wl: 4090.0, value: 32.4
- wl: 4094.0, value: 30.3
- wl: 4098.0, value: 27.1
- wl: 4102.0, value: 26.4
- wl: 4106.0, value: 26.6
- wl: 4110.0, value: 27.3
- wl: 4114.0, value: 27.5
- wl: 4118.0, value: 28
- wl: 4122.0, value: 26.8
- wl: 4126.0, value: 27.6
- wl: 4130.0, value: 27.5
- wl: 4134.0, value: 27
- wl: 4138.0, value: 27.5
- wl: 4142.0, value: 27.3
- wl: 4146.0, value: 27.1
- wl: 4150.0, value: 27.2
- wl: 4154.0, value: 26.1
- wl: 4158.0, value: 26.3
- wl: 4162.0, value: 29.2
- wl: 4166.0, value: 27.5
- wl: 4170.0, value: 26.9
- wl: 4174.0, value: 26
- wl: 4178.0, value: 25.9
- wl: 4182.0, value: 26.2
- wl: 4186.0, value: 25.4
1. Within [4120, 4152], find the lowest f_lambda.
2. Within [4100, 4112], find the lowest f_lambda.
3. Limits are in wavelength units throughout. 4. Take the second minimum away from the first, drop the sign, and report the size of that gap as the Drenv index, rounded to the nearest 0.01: 0.40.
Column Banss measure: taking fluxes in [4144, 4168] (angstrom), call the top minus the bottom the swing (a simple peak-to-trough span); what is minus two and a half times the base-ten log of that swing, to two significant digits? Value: -1.2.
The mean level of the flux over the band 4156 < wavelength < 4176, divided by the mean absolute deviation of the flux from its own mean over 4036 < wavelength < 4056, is 30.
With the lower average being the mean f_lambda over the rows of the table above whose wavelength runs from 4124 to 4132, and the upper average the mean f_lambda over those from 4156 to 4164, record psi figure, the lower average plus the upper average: 55.3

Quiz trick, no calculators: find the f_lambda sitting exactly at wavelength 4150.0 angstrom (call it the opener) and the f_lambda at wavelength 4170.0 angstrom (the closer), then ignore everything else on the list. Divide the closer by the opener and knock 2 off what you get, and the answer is -1.01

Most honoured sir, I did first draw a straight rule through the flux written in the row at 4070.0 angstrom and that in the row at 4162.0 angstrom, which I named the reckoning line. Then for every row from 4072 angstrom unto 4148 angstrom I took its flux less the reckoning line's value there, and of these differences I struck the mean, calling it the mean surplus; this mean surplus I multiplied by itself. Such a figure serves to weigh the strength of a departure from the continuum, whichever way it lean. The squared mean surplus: 0.1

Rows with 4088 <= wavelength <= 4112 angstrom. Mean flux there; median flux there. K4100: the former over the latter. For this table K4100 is 1.04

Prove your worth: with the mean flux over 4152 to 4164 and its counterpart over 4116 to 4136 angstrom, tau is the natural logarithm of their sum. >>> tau 4.00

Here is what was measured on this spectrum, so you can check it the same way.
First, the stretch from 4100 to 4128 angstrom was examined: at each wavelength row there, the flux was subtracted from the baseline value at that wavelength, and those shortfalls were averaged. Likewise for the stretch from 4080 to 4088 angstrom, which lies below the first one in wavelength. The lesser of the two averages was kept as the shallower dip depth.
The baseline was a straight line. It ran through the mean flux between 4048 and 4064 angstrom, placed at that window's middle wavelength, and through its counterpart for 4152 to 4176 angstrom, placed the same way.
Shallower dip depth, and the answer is -1.7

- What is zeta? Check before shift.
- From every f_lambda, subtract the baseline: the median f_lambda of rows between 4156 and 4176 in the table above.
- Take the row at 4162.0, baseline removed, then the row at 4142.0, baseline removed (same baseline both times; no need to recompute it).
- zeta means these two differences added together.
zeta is 2.70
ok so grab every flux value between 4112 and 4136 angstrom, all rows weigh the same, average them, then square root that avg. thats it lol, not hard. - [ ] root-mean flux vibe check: 5.23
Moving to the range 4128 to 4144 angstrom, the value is 5.23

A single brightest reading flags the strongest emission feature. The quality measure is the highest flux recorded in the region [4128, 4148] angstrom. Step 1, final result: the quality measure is 27.5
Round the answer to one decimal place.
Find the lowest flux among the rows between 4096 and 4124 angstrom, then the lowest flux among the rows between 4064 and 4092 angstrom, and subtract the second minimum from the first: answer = 2.2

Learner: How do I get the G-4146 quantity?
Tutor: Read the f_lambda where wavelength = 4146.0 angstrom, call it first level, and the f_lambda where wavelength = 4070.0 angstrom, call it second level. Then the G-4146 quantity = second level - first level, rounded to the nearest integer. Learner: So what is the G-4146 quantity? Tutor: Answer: 0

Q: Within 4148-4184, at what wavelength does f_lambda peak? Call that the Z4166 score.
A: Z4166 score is 4162.0 angstrom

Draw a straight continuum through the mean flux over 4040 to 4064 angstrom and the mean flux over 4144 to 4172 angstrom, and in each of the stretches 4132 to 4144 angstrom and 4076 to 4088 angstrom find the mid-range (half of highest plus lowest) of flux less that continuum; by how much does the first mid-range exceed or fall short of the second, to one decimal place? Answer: -1.2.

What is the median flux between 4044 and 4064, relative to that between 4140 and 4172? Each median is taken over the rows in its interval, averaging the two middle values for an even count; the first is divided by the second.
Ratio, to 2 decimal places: 1.01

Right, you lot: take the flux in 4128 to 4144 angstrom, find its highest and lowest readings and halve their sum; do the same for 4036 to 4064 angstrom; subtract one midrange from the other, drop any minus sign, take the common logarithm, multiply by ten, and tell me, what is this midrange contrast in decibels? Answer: -13.0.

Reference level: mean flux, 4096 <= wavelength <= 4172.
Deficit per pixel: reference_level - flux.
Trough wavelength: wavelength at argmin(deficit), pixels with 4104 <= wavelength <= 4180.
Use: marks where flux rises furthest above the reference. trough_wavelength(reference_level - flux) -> 4162.0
